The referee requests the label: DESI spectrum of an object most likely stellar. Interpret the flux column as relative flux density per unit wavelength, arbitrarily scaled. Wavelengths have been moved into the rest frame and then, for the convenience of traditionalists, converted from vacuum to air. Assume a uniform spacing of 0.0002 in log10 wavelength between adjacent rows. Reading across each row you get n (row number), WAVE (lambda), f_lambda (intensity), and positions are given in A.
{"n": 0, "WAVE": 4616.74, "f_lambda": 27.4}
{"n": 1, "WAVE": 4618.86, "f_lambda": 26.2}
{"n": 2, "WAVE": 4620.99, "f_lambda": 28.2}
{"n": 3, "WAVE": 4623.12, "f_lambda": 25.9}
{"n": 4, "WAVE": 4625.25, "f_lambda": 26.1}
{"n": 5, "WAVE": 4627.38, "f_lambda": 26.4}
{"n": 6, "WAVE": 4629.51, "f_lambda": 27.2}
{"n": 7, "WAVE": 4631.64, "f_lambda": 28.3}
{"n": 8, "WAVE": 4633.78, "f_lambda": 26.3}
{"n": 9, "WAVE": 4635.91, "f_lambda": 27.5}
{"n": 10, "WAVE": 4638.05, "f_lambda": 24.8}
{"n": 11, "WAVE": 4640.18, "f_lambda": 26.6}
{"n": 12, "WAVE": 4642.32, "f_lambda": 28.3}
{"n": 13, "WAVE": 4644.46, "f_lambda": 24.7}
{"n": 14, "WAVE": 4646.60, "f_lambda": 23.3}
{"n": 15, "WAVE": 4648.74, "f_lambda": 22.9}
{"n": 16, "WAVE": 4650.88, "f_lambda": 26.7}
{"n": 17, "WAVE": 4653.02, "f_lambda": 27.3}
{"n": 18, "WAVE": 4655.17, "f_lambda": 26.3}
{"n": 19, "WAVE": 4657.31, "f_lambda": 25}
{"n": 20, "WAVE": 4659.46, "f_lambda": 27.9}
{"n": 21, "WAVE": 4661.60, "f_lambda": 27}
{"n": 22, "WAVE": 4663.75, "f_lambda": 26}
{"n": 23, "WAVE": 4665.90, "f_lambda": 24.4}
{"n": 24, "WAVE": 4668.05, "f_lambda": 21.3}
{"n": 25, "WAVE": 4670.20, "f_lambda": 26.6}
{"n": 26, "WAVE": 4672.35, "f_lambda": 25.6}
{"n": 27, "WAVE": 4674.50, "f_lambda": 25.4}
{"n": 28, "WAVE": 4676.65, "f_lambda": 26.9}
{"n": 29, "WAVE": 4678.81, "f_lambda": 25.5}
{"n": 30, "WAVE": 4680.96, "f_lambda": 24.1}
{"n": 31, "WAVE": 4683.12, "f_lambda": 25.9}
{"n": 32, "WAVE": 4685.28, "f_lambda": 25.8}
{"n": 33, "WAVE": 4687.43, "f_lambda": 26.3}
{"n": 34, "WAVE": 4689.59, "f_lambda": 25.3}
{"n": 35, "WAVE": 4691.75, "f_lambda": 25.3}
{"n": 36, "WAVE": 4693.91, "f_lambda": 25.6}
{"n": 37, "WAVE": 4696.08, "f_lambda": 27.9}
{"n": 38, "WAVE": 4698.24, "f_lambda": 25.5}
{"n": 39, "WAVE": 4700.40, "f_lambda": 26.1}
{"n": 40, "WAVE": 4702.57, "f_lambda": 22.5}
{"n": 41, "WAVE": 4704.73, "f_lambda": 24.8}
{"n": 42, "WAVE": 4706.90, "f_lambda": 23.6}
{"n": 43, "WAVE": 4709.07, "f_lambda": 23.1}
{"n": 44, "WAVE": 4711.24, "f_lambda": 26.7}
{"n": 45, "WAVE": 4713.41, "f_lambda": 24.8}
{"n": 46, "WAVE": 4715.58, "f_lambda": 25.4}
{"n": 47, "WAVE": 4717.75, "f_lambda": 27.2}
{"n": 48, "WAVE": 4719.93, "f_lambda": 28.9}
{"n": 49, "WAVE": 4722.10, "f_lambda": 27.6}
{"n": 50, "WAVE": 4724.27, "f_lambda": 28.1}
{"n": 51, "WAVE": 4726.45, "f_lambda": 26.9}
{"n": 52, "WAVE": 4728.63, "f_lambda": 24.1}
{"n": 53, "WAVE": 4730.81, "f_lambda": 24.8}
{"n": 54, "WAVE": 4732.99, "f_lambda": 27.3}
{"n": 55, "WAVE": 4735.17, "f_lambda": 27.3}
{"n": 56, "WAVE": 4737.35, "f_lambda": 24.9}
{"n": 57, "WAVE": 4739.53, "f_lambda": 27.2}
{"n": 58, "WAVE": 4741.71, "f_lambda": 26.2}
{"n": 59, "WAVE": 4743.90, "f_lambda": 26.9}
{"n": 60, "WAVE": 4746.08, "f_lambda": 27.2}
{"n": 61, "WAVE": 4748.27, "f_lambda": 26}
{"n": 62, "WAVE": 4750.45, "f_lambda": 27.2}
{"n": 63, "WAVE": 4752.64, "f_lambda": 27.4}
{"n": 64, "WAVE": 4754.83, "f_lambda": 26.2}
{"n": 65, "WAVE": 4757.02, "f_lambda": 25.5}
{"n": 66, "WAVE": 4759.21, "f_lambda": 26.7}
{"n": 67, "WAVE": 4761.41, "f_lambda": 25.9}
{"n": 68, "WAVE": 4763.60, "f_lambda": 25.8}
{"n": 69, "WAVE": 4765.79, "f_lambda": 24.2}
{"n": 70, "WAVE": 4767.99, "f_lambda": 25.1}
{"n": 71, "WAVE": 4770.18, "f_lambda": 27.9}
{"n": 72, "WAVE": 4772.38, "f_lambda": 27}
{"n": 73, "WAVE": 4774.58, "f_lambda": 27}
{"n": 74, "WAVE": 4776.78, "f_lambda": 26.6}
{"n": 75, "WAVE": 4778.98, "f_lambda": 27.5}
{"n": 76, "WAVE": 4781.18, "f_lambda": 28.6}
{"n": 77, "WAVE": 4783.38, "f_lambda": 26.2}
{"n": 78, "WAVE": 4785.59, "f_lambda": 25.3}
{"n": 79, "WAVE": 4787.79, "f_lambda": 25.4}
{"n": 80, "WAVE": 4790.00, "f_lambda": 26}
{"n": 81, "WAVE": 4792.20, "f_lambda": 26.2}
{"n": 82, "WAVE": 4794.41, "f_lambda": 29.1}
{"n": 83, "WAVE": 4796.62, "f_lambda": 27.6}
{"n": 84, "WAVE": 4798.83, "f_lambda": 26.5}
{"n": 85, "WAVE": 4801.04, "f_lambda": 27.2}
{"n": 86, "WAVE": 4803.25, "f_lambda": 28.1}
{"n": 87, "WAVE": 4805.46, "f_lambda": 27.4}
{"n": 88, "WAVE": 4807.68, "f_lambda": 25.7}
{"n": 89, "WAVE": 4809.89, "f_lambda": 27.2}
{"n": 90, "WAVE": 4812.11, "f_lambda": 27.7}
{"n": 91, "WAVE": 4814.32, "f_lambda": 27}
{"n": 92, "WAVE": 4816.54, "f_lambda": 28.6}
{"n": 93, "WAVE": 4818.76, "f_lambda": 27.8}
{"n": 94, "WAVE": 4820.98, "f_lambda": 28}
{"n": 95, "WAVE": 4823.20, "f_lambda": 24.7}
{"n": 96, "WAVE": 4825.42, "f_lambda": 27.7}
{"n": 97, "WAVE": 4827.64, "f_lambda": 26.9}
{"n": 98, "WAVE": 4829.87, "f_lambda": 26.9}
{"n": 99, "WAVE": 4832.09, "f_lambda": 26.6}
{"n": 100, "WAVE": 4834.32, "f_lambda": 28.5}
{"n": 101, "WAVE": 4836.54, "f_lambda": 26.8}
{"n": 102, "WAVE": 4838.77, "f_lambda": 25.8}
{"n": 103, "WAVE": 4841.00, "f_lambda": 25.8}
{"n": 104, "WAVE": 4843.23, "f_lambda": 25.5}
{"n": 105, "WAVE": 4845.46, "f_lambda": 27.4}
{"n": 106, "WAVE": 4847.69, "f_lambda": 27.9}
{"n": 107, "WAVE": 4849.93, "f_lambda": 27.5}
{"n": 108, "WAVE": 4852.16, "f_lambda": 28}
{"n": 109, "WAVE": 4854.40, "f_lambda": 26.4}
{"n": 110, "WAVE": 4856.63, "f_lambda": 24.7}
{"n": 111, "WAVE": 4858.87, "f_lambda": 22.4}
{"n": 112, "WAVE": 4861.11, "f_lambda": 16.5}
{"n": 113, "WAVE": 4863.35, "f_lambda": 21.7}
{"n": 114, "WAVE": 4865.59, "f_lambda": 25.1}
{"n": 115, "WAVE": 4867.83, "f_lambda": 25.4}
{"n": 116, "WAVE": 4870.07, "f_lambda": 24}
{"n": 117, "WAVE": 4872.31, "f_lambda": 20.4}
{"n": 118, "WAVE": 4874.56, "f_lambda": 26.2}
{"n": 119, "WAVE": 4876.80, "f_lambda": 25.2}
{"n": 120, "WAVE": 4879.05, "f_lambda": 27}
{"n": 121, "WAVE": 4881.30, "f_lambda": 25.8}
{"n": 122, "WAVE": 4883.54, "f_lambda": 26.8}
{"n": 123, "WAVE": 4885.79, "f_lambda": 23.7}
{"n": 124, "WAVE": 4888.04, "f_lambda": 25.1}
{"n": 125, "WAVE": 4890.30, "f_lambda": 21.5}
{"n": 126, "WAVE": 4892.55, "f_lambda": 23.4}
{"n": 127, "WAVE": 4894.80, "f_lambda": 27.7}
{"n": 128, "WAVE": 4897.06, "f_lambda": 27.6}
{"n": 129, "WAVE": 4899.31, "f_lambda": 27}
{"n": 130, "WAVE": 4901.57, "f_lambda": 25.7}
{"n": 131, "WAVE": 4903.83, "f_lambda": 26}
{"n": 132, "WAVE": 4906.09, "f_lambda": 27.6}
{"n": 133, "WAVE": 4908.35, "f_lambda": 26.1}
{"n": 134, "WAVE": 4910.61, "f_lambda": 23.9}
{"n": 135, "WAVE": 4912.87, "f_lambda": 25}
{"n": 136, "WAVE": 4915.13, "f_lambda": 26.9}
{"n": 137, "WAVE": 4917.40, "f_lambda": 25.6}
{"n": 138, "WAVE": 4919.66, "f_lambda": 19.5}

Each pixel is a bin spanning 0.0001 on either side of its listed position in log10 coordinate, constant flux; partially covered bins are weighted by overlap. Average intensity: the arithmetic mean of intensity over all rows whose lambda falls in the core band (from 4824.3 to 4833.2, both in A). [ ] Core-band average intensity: 27.0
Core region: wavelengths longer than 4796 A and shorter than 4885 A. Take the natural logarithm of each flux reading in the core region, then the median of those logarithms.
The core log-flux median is 3.29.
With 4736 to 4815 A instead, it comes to 3.29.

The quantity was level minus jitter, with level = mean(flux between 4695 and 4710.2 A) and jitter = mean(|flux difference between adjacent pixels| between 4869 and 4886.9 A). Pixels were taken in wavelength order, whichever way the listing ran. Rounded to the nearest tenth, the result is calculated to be 22.3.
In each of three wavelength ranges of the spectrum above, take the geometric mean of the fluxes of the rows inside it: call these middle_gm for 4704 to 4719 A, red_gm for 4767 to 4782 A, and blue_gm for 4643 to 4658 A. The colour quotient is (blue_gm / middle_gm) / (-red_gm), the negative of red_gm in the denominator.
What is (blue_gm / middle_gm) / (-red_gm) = -0.0370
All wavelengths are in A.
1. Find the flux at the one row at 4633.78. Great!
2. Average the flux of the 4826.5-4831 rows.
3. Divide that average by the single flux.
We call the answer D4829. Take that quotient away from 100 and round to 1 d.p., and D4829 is 99.0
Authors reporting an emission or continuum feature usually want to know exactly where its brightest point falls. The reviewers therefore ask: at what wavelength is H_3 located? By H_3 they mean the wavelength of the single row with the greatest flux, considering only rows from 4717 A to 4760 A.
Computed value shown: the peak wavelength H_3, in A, 4719.93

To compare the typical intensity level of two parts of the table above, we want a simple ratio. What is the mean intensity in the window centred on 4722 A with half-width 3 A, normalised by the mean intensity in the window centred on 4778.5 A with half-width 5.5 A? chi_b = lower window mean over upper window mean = 1.04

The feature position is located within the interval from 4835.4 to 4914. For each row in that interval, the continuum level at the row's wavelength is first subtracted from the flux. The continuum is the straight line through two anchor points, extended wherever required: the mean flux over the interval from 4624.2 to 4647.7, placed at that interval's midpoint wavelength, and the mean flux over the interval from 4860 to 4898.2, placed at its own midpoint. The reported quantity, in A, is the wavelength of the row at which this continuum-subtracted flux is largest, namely 4894.80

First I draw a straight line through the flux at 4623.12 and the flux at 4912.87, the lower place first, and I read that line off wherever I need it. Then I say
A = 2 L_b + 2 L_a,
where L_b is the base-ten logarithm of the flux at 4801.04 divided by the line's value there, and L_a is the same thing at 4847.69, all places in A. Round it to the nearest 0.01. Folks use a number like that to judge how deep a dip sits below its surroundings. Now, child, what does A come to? 0.15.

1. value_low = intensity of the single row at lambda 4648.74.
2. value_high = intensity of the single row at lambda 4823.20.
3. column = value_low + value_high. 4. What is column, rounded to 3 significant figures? 47.6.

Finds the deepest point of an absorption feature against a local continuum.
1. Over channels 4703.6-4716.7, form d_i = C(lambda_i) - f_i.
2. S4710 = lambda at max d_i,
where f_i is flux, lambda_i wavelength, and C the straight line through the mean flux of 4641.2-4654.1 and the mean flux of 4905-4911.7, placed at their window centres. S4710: 4709.07 A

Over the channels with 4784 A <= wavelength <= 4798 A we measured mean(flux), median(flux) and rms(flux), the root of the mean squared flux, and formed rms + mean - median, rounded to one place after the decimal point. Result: 27.1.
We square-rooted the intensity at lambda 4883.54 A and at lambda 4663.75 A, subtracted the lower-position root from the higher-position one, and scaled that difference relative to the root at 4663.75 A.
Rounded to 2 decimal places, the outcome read 0.02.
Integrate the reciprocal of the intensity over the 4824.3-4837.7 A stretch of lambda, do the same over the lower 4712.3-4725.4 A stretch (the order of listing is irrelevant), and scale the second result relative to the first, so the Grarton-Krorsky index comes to 0.99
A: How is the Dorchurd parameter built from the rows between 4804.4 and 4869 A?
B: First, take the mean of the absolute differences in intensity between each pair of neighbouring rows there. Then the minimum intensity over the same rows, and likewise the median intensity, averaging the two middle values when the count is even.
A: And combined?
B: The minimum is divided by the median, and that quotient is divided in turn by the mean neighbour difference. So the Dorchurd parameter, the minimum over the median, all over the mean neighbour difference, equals 0.40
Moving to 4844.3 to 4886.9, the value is 0.29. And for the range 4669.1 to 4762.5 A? 0.67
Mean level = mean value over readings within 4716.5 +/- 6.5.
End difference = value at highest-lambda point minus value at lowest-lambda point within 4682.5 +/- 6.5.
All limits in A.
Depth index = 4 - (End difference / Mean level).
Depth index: 4.02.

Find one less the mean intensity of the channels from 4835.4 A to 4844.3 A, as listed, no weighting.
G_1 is -25.0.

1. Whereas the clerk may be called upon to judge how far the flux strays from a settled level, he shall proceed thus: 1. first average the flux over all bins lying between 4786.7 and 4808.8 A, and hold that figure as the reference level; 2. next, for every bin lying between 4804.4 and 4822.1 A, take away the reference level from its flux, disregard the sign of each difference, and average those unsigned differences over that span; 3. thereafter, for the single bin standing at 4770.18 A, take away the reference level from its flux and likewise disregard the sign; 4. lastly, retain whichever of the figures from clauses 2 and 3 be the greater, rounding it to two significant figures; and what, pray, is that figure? 0.98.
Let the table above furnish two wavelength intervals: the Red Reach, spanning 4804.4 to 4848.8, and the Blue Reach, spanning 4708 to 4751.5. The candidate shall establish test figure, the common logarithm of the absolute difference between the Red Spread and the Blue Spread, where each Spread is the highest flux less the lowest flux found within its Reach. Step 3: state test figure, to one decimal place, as 0.3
